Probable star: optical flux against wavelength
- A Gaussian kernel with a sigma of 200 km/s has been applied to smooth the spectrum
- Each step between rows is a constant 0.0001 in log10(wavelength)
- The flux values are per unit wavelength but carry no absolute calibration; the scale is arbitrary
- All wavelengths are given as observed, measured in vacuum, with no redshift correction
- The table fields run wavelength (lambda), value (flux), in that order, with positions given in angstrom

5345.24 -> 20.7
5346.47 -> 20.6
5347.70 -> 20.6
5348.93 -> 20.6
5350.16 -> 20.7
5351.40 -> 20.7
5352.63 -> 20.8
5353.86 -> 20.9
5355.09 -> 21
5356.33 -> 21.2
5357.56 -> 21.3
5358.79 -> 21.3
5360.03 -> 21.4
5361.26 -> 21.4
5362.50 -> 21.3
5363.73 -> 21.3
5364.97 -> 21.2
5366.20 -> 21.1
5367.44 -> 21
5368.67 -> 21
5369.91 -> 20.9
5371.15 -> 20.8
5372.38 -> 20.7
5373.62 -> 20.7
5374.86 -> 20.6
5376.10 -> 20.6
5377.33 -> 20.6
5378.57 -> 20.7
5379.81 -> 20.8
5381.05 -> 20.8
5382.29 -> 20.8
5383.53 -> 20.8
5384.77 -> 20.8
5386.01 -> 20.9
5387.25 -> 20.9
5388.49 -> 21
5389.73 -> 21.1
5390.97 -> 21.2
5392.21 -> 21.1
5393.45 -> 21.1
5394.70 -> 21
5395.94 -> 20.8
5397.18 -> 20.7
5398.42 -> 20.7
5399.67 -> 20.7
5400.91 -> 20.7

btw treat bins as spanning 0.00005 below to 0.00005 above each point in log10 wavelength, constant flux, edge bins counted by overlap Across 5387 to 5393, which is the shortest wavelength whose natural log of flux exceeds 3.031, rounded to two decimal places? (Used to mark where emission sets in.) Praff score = 5387.25 angstrom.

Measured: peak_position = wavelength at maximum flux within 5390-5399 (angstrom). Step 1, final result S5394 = 5390.97 angstrom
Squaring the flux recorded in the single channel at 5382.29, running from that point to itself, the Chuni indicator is 433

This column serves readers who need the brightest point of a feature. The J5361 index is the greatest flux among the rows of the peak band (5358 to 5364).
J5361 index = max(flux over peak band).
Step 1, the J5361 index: 21.4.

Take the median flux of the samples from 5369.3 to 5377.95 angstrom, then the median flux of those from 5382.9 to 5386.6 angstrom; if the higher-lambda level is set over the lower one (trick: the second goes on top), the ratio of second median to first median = 1.00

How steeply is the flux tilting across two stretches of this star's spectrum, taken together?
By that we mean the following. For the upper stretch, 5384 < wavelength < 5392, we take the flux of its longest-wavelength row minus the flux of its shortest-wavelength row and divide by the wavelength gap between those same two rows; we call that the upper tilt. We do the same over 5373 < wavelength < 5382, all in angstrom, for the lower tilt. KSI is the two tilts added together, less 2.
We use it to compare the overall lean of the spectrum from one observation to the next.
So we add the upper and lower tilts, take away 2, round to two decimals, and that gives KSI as -1.92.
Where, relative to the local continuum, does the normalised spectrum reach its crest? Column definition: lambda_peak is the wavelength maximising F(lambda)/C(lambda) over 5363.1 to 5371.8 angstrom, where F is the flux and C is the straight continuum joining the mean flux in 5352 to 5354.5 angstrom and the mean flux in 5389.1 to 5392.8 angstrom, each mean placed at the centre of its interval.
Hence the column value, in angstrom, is 5363.73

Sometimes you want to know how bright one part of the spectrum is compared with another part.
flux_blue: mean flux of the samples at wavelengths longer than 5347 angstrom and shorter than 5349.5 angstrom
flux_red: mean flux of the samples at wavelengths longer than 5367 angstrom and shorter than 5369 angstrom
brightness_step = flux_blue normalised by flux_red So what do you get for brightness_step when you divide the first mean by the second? 0.98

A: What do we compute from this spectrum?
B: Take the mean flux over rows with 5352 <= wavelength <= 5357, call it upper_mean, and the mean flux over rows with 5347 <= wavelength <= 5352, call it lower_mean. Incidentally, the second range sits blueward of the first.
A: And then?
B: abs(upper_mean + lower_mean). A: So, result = 41.6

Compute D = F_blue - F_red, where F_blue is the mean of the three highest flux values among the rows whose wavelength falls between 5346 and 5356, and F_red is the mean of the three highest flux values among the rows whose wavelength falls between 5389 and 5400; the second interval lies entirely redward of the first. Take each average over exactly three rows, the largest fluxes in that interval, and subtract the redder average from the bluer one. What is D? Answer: -0.23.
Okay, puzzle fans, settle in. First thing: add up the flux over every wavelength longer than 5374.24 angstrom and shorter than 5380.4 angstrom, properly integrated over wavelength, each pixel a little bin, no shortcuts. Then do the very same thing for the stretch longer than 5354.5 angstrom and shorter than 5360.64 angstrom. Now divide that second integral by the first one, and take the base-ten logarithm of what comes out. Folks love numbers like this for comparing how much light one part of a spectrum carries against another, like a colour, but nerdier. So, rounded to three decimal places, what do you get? 0.010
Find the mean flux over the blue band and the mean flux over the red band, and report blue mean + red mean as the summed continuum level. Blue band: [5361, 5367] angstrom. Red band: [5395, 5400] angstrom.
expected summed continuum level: 42.0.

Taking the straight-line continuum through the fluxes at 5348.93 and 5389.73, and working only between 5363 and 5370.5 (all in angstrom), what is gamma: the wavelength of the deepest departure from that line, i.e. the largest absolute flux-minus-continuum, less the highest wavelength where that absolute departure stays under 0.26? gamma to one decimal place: -6.2 angstrom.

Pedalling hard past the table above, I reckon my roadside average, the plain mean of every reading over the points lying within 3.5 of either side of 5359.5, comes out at 21.3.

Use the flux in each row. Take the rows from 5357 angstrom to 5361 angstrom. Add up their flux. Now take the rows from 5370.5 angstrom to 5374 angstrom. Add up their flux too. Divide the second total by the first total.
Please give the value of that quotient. 0.97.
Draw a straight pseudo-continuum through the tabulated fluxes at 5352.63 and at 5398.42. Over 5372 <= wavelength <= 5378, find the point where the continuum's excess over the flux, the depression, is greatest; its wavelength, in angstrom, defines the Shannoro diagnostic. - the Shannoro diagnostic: 5374.86 angstrom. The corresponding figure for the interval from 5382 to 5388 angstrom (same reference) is 5382.29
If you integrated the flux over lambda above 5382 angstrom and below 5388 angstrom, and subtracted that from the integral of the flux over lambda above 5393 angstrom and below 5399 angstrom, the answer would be 0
